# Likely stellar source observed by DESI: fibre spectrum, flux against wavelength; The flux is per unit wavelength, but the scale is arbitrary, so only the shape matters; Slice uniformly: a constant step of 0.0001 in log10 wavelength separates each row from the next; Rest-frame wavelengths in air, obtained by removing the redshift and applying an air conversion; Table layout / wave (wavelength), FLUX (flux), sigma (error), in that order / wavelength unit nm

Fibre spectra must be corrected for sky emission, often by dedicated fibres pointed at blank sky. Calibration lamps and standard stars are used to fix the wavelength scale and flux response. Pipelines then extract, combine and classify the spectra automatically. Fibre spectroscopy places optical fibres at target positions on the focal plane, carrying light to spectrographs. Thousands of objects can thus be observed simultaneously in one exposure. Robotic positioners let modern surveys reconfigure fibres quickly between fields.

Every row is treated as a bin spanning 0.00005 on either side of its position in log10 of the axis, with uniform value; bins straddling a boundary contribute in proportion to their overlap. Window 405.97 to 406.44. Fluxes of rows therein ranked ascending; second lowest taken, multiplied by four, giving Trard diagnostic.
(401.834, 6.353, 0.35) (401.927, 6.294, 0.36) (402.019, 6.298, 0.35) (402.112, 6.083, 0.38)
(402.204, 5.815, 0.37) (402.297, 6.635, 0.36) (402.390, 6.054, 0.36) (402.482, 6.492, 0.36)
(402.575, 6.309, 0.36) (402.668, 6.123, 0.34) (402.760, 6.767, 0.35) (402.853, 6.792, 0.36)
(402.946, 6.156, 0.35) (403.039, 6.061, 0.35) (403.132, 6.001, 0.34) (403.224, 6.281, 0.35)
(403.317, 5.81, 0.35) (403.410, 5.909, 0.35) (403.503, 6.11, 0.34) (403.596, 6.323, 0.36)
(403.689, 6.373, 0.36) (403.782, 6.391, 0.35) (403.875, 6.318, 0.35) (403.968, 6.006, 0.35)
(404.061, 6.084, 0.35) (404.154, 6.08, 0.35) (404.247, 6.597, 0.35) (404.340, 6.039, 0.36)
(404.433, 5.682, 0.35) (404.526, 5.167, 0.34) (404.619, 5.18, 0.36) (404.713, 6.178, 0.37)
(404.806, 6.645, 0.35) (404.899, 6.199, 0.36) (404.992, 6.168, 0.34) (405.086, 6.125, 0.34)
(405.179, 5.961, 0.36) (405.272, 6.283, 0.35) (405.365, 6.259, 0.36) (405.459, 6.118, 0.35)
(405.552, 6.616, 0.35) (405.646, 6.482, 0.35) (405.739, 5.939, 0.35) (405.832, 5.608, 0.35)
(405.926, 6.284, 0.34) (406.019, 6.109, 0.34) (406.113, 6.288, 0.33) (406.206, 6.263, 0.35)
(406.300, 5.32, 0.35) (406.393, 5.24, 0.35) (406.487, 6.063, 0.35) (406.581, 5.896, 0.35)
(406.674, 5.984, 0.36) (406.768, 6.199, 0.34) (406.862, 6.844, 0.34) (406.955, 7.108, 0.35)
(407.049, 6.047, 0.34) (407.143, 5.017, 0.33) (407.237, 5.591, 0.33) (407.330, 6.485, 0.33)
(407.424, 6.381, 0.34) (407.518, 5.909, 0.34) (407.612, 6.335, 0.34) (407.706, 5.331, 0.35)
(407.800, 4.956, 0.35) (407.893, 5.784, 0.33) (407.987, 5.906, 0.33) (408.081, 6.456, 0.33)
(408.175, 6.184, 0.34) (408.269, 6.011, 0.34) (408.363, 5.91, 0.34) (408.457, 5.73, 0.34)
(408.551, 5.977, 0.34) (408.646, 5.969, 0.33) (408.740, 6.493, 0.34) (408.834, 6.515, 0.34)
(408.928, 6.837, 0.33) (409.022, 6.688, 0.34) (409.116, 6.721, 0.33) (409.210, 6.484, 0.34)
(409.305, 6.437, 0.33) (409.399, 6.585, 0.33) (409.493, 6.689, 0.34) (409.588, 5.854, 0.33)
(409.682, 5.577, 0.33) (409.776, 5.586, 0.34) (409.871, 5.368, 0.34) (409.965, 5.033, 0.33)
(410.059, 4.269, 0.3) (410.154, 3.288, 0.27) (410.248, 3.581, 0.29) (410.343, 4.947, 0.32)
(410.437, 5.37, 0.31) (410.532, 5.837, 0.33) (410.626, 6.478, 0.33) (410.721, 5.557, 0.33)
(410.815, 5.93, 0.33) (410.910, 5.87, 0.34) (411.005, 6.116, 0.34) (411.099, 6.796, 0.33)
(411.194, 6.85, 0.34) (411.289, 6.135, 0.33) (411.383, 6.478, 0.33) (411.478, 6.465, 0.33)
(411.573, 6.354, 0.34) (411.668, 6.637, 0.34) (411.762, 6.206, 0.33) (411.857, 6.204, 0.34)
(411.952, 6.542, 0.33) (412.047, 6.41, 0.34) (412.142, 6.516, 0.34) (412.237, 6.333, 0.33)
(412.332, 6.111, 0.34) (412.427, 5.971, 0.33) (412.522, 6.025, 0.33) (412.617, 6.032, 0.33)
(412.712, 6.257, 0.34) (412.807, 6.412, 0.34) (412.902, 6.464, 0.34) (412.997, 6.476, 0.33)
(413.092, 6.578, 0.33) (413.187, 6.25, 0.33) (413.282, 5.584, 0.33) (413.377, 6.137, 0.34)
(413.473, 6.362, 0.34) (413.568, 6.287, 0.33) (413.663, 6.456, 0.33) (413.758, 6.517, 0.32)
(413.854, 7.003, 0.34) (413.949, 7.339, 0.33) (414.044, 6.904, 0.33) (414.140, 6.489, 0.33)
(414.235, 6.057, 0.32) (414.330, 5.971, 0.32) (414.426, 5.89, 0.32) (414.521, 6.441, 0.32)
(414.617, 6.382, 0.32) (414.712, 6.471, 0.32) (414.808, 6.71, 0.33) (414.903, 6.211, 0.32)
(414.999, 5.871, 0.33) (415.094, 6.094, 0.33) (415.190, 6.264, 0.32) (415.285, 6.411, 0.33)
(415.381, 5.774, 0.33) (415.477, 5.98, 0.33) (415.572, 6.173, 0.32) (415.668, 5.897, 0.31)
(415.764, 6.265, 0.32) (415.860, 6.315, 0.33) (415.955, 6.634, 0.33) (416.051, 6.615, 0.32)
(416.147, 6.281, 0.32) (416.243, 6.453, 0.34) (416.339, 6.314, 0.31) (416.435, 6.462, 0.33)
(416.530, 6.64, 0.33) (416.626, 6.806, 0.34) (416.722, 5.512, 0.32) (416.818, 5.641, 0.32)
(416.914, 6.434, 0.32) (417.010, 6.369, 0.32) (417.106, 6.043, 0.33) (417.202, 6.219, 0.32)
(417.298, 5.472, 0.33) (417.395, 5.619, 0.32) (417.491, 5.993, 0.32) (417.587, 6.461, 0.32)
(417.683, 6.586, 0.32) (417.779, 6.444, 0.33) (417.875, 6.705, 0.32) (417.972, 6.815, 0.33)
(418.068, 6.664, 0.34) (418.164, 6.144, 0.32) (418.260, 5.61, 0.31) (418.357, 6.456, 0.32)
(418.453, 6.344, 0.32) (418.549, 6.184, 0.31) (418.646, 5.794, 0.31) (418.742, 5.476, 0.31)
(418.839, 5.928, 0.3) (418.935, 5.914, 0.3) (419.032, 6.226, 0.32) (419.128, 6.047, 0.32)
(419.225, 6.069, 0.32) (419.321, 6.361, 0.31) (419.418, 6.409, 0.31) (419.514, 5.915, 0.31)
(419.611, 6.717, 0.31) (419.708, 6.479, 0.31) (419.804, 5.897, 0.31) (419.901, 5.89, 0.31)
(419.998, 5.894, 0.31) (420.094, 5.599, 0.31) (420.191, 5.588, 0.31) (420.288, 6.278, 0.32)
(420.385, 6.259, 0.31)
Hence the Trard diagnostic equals 21.3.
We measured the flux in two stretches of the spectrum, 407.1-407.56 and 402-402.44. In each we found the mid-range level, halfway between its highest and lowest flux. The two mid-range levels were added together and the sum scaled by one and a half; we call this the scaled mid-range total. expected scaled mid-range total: 18.0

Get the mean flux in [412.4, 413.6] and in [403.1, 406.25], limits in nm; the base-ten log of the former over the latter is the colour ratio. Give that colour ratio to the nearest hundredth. 0.01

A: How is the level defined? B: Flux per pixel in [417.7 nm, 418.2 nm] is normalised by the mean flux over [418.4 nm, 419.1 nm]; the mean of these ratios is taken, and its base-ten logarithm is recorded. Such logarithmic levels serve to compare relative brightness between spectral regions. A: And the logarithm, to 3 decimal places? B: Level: 0.040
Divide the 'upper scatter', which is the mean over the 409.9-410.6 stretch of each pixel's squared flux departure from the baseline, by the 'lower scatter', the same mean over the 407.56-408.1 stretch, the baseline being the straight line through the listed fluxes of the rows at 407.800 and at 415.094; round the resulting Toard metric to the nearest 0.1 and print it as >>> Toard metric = 1.3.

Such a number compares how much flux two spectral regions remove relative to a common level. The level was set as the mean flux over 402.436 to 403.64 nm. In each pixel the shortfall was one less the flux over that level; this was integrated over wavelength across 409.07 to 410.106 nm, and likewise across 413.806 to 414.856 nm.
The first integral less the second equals 0.11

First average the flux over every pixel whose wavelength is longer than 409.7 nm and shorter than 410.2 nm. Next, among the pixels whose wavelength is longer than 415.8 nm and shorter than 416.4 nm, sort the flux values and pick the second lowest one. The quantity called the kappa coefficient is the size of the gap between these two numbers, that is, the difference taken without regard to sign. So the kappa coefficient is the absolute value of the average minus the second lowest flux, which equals 1.6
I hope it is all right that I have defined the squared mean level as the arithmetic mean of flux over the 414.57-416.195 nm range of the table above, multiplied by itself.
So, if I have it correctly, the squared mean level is 39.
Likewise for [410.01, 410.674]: 23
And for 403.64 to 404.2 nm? 39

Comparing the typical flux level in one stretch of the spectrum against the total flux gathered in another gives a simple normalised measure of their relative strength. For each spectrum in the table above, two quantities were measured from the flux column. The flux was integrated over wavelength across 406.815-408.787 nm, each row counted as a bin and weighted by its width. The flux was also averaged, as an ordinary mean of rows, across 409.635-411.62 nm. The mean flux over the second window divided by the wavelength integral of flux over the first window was 0.473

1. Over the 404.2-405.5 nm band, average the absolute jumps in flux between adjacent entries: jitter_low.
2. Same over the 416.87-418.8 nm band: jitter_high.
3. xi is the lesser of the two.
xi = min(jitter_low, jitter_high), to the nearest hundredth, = 0.31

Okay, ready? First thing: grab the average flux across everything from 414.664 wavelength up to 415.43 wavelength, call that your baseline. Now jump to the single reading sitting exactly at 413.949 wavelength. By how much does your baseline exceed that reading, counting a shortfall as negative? -1.1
